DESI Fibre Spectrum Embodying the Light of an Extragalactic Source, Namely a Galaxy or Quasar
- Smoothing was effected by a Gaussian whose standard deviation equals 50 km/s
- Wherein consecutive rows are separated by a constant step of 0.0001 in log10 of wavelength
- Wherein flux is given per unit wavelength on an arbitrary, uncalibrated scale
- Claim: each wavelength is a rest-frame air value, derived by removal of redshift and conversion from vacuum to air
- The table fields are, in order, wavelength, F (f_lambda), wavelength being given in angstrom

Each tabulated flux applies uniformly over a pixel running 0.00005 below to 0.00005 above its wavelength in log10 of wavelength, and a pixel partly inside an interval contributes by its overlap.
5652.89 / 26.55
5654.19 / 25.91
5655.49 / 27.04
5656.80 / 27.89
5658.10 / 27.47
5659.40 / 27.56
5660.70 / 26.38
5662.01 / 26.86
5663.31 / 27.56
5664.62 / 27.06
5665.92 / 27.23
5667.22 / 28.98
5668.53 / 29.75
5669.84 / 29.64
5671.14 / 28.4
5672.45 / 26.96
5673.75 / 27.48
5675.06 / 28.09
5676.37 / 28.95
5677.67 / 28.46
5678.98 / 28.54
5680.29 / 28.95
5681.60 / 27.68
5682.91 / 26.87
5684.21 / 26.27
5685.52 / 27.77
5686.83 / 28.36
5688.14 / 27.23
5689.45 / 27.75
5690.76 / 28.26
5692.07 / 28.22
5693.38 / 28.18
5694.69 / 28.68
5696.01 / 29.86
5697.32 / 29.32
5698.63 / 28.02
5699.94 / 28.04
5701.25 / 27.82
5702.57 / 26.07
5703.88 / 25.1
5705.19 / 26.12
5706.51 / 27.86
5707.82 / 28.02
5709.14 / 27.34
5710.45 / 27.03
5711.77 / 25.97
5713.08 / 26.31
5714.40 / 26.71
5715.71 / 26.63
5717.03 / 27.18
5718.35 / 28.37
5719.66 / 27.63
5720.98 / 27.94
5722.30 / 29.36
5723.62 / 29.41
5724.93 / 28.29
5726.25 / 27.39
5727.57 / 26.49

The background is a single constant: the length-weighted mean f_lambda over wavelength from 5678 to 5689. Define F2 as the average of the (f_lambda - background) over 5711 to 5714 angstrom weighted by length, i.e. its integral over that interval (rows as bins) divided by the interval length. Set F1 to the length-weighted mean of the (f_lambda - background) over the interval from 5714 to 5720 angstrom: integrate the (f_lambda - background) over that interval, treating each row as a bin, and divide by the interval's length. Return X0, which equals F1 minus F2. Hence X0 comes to 1.1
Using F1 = -0.4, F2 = -1.5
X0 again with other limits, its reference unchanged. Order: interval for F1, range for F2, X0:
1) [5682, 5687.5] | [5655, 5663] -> 0.1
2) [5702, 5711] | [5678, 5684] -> -1.1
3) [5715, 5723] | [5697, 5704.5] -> 0.5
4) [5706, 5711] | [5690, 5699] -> -1.1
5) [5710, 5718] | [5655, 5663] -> -0.5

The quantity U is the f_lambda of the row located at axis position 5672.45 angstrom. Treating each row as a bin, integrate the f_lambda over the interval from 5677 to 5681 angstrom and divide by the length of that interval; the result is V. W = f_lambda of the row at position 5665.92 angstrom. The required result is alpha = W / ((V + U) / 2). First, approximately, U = 26.96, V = 28.6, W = 27.23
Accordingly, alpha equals 0.98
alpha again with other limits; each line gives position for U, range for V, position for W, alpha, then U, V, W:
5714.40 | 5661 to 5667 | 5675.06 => 1.04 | 26.71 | 27.3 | 28.09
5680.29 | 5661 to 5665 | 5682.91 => 0.96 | 28.95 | 27.0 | 26.87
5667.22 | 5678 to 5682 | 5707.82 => 0.98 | 28.98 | 28.4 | 28.02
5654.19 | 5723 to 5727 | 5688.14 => 1.00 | 25.91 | 28.3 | 27.23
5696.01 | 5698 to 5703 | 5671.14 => 0.99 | 29.86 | 27.5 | 28.4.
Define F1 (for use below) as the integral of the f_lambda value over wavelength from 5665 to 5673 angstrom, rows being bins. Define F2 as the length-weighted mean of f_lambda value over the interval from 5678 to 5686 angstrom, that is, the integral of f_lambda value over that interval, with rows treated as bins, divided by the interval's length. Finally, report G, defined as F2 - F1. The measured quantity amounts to -200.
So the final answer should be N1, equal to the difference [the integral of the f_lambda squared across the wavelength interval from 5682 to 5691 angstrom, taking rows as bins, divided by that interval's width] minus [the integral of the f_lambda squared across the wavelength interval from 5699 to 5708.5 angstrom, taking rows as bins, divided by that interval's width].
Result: 24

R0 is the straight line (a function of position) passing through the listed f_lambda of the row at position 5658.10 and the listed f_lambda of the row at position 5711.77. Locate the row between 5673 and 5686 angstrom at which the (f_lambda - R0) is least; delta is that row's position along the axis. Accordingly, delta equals 5684.21 angstrom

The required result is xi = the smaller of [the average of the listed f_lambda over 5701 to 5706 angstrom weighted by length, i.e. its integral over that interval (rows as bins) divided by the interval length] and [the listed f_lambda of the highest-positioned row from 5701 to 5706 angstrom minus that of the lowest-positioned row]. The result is -1.7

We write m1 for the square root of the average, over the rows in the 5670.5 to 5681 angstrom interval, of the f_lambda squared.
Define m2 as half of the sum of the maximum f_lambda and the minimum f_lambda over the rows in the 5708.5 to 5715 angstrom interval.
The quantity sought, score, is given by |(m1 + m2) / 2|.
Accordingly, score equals 27.4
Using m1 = 28.2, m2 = 26.7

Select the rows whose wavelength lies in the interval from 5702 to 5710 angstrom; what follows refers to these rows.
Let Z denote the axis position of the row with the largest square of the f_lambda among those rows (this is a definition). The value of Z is 5707.82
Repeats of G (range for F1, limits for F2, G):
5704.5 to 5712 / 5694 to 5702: -175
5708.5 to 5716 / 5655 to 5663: -173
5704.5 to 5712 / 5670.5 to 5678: -175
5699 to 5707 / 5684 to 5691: -187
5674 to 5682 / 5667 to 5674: -199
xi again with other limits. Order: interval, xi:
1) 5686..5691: -0.1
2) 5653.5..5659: 1.6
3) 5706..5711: -0.8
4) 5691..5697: 1.6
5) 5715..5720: 1.0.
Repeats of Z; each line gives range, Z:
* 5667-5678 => 5668.53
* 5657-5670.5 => 5668.53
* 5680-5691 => 5680.29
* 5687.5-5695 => 5694.69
